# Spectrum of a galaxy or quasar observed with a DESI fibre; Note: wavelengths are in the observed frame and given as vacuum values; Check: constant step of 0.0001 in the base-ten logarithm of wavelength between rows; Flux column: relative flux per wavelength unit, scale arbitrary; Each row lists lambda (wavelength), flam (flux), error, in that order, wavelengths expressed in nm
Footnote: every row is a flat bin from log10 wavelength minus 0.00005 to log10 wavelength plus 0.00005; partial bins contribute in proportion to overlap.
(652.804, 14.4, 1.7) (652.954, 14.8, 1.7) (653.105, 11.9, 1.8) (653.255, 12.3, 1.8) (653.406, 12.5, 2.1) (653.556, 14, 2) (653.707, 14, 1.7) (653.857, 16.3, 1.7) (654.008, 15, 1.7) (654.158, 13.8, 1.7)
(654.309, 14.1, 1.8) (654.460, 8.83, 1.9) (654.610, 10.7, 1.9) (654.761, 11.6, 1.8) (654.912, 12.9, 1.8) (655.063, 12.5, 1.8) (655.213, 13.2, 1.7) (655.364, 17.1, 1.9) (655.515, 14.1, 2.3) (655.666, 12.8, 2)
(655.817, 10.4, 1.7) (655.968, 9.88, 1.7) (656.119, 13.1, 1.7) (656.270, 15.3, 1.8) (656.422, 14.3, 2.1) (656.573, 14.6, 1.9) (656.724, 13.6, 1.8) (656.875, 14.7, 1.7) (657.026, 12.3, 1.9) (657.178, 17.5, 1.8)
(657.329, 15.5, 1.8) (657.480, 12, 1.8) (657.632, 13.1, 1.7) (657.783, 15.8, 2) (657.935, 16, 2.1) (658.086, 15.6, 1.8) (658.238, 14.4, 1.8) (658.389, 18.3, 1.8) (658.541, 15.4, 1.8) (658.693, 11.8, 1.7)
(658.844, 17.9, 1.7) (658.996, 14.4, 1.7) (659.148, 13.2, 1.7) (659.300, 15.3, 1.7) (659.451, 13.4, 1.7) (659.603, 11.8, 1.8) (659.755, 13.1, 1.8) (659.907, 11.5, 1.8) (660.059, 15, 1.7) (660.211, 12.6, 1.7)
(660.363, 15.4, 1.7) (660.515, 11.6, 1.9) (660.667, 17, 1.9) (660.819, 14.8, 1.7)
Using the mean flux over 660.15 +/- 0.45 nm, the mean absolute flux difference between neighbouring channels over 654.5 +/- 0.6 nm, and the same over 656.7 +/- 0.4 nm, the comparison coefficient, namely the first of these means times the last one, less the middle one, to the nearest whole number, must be 14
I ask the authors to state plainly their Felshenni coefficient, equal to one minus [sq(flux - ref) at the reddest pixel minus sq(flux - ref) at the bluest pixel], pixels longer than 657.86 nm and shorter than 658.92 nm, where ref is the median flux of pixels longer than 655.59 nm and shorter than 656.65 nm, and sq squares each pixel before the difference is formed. -14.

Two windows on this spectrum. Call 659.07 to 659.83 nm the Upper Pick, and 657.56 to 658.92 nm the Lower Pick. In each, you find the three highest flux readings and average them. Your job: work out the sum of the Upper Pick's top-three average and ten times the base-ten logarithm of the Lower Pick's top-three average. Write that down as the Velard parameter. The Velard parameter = 26.4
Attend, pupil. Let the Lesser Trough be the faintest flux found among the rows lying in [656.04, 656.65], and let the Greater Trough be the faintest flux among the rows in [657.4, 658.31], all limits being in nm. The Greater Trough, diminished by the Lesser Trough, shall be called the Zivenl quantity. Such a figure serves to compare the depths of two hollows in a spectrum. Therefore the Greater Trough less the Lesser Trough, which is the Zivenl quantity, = -1.1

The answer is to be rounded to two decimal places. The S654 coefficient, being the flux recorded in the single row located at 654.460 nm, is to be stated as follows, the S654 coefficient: 8.83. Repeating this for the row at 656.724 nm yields 13.60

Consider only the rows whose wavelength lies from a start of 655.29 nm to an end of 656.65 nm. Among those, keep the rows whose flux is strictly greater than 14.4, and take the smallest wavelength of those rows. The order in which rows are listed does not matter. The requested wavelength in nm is 655.364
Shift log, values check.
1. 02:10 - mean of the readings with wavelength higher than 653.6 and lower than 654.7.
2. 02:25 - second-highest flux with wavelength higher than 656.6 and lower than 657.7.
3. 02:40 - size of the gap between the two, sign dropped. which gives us 2.3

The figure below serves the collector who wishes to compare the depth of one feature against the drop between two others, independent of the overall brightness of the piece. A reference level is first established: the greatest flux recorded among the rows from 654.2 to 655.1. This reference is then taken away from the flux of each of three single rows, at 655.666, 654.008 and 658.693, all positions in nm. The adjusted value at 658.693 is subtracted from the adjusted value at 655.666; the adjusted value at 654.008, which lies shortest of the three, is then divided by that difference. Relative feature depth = 0.90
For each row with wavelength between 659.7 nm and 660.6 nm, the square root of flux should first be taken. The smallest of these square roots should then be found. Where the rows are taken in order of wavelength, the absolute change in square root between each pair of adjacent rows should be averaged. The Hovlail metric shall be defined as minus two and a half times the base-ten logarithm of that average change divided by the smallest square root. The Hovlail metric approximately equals 2.36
